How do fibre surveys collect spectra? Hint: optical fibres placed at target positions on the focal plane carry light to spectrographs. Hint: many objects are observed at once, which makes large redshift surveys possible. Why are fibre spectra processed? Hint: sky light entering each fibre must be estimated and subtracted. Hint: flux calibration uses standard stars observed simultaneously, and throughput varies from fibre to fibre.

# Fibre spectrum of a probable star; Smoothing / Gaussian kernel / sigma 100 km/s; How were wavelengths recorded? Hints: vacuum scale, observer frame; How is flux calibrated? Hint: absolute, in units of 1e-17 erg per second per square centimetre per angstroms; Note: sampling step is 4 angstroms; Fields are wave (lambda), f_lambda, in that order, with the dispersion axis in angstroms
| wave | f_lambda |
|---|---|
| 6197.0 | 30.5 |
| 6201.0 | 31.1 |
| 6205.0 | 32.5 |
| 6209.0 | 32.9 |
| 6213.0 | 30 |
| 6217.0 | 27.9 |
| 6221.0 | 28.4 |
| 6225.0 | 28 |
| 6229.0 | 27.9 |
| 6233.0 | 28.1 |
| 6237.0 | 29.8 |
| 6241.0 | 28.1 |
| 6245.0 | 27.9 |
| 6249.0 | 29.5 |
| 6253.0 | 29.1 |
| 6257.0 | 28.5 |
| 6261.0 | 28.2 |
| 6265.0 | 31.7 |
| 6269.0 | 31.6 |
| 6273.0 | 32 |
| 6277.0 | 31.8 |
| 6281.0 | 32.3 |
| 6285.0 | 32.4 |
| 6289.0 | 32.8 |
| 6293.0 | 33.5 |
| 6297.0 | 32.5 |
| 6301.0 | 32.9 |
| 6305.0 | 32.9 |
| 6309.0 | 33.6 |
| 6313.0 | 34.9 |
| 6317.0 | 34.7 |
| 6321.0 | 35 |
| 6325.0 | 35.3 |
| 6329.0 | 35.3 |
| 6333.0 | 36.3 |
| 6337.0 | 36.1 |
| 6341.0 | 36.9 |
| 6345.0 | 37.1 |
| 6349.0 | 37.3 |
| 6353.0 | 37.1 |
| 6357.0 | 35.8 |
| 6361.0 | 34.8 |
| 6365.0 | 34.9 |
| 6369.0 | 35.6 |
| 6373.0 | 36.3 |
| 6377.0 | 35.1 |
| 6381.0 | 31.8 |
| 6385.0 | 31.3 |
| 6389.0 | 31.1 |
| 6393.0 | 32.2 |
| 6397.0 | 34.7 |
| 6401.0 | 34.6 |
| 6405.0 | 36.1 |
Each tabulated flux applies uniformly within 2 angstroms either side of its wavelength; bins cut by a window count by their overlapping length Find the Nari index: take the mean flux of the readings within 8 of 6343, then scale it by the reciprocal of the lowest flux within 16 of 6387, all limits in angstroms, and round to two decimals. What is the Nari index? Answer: 1.18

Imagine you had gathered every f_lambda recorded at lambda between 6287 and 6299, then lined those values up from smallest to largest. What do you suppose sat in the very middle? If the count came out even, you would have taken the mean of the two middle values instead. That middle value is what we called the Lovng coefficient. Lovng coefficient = 33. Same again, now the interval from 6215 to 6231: 28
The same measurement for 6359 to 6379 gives 35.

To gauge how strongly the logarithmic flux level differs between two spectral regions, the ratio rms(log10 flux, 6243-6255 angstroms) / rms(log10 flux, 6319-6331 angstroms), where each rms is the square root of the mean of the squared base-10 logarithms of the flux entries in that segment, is 0.94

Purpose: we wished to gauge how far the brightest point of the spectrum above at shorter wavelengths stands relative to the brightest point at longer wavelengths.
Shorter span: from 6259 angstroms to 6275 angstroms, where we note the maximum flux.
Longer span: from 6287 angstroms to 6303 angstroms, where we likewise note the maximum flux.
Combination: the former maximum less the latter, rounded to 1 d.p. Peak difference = -1.5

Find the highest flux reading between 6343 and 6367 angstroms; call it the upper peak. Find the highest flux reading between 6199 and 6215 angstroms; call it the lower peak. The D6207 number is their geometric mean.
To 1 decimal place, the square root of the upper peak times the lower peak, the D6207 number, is 35.0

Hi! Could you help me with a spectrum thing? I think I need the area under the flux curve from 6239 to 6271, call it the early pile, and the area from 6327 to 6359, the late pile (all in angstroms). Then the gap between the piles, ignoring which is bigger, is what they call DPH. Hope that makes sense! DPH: 229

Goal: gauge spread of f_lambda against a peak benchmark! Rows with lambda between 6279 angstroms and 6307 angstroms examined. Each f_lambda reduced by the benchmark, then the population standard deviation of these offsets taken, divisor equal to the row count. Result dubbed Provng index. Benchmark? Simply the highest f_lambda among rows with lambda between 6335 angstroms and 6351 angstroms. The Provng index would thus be 0.38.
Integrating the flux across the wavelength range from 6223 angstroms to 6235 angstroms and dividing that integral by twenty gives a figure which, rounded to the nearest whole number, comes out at 17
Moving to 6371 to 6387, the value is 27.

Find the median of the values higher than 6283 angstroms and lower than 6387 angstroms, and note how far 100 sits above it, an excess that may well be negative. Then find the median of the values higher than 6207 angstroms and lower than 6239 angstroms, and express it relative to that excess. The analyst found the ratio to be 0.43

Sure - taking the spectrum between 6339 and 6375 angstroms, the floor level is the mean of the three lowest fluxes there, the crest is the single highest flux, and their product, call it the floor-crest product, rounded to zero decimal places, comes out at 1309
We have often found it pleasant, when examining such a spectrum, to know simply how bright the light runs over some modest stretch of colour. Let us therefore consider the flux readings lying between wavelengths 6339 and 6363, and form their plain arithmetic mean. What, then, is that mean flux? 36.5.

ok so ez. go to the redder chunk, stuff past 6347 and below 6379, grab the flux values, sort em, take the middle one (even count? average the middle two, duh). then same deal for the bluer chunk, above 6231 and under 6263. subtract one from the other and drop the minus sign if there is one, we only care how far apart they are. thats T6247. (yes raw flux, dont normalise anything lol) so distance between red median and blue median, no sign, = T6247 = 7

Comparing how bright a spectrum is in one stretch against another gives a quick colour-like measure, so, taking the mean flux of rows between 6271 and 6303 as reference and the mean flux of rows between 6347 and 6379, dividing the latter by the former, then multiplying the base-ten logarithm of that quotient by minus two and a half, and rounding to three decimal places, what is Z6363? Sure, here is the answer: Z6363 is -0.106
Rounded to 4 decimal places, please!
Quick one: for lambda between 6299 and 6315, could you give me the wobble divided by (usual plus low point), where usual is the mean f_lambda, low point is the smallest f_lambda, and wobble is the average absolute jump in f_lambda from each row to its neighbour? 0.0100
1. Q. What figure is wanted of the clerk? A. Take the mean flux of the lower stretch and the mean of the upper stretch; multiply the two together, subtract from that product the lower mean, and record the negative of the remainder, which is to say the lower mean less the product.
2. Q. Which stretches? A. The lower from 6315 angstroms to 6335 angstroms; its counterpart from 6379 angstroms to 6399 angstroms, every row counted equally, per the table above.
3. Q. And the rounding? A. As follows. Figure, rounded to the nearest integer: -1103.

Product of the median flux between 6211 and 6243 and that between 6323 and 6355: 1028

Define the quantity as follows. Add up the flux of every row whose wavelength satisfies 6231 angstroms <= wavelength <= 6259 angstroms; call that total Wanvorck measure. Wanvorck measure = 201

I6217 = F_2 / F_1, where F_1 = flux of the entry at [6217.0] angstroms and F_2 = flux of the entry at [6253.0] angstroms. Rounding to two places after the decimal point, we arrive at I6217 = 1.04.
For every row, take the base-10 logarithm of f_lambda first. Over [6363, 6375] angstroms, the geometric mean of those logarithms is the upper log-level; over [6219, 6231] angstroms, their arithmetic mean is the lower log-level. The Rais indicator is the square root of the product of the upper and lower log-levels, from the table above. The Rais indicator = 1.50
